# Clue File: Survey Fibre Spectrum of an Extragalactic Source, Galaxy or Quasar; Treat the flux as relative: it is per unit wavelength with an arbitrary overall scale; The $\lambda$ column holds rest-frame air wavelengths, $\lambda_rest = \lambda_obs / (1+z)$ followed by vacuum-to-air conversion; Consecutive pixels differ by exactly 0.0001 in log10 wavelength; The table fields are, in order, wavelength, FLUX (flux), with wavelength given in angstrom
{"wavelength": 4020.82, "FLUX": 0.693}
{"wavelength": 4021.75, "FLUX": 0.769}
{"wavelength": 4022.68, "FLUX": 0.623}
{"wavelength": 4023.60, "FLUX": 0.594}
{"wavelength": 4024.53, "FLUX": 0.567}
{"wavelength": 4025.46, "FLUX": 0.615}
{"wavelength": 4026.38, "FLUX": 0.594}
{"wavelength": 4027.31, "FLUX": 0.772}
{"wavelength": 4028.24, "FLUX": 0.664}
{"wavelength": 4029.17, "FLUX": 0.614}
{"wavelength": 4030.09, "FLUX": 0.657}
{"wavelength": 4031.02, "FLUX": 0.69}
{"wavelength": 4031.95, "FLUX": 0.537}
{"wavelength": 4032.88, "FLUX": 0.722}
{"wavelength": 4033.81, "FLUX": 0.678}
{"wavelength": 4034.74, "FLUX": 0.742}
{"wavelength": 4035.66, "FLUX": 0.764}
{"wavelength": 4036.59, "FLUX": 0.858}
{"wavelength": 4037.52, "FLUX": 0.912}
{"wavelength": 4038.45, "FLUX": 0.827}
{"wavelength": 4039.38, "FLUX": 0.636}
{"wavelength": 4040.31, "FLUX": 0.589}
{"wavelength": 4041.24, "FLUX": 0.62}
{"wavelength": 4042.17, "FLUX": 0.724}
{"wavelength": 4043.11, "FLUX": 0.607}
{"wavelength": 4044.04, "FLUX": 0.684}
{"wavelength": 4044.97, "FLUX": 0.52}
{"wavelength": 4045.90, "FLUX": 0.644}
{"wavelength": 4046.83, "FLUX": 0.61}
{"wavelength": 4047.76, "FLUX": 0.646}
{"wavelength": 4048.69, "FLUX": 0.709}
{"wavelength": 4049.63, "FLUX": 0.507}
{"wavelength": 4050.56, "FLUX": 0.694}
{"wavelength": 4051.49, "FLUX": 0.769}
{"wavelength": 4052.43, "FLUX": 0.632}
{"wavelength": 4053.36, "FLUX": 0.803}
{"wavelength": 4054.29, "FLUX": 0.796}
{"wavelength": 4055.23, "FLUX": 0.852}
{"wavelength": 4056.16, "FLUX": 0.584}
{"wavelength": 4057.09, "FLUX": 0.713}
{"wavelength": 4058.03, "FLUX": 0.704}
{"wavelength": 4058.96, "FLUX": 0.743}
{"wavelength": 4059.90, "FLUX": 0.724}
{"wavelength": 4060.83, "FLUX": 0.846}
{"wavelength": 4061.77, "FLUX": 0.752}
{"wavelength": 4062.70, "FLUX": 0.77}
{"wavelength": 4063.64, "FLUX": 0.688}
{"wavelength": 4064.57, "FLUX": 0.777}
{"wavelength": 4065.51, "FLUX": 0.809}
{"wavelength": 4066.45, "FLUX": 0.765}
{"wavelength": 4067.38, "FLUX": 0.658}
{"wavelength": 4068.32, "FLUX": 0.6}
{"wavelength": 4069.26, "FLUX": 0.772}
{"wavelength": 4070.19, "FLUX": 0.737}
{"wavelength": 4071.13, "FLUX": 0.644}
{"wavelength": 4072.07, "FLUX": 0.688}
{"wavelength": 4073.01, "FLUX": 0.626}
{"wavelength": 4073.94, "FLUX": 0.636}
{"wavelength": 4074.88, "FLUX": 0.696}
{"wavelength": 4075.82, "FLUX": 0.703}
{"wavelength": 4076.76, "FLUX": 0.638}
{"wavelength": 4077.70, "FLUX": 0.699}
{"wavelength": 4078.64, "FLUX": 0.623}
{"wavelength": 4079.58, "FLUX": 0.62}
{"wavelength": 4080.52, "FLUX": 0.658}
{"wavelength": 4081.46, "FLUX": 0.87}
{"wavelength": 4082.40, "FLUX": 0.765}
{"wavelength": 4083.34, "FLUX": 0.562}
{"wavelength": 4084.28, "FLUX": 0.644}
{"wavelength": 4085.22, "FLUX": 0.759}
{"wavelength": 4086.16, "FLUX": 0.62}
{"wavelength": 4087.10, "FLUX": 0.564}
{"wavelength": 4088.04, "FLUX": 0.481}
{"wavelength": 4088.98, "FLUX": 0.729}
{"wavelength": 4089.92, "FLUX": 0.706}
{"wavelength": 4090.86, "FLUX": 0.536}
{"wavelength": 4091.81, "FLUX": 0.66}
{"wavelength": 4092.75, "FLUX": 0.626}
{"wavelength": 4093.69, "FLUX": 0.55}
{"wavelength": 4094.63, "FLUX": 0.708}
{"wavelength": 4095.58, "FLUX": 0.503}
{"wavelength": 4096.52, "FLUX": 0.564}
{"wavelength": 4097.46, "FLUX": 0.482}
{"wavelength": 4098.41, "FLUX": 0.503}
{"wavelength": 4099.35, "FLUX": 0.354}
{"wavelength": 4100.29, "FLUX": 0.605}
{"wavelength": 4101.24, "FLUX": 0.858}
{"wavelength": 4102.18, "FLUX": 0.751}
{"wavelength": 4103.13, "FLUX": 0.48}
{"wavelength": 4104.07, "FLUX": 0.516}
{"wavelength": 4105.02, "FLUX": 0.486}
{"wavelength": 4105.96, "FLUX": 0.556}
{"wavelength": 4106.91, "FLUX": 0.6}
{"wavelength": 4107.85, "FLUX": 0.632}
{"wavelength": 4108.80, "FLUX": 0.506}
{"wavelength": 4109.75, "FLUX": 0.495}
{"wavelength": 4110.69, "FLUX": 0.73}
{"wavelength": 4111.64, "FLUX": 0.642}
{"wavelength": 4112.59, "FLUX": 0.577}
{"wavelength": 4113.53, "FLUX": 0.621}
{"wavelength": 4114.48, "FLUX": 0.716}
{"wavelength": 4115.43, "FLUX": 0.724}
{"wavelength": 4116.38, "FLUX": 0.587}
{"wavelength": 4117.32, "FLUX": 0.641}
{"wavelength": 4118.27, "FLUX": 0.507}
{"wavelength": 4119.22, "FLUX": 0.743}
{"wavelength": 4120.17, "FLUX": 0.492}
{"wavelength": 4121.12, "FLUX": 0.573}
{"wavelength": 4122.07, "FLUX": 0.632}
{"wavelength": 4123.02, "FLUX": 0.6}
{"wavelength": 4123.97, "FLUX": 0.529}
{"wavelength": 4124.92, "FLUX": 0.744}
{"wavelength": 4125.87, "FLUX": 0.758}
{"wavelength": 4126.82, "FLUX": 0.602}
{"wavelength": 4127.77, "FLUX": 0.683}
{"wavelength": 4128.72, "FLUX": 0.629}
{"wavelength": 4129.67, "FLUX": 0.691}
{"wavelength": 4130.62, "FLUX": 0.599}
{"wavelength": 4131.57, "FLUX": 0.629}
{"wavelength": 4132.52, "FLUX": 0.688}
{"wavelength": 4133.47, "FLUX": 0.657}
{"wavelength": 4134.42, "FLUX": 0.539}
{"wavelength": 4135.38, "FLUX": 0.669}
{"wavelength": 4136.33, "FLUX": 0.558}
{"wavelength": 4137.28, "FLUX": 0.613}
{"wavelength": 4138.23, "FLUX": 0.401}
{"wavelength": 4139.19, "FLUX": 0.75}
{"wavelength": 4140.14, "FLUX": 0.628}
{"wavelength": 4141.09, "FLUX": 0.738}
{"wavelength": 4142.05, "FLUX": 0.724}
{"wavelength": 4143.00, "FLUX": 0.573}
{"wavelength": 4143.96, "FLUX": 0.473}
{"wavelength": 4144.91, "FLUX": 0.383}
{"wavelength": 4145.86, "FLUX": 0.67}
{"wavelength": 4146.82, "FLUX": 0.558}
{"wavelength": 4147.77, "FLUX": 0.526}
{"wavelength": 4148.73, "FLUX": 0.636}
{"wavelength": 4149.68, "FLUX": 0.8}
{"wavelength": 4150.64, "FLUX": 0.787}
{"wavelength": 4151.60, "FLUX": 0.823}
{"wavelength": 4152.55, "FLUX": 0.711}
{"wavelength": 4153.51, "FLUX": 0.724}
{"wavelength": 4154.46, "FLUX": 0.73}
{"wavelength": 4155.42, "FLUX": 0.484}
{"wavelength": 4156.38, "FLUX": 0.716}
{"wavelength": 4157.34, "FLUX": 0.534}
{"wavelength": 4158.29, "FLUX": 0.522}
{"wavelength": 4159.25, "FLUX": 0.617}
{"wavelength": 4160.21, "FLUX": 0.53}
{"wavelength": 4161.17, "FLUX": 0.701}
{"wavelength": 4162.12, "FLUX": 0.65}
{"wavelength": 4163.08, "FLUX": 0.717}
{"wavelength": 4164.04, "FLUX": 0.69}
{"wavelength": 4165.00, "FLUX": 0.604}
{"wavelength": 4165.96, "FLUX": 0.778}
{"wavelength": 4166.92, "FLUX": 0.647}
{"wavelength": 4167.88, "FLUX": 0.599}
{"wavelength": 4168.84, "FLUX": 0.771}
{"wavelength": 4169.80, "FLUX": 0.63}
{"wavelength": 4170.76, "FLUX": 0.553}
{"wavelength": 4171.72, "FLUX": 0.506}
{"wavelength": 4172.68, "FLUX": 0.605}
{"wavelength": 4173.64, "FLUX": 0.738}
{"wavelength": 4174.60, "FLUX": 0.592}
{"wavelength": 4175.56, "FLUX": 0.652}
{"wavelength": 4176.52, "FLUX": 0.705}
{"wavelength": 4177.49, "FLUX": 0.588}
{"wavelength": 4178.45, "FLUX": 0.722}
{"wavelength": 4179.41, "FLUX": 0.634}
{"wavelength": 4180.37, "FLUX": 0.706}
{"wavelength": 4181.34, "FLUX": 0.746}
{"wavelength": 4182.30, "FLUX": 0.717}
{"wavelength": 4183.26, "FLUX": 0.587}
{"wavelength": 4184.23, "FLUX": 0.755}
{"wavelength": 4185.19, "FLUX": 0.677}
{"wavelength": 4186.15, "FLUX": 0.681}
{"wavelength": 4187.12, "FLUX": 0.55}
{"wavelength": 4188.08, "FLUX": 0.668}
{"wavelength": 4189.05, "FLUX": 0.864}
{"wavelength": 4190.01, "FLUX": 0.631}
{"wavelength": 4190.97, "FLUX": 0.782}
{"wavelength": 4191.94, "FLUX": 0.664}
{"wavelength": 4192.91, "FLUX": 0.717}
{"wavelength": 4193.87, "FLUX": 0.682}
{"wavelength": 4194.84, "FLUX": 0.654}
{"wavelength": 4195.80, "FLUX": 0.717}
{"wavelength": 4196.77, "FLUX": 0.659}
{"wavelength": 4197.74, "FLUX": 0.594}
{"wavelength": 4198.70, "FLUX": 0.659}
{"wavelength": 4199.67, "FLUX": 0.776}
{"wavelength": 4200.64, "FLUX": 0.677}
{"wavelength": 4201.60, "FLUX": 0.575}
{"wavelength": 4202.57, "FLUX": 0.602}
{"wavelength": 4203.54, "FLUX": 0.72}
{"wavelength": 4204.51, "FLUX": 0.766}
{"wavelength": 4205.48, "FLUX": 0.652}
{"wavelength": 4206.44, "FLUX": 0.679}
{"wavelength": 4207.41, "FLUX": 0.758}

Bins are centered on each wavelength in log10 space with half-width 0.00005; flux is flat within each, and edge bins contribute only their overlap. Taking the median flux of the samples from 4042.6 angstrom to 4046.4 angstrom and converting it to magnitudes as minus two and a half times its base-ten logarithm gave 0.51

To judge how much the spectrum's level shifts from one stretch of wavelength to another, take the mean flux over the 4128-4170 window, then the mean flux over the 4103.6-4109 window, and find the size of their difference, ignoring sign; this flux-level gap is 0.09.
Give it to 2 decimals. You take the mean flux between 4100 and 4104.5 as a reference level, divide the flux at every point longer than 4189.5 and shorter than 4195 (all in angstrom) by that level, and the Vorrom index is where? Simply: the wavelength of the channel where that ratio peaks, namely 4190.97 angstrom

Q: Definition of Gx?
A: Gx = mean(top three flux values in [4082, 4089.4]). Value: 0.75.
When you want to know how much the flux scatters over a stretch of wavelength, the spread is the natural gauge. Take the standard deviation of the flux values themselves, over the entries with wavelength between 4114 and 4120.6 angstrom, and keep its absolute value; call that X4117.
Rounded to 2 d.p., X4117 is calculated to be 0.10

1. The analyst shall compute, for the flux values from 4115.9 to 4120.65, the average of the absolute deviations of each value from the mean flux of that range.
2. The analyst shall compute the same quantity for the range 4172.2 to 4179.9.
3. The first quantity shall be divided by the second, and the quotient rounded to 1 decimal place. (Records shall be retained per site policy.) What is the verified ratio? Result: 1.6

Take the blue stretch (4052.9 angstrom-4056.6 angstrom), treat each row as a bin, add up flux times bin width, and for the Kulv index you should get 2.8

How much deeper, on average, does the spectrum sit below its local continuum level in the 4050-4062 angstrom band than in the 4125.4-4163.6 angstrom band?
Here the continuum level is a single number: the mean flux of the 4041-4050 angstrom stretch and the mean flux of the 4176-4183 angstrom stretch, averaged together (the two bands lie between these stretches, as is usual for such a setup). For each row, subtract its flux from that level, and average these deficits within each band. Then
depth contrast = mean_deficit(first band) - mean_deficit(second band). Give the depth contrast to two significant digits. -0.10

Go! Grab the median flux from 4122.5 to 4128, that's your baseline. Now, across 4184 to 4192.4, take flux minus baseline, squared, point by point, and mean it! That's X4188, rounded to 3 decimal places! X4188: 0.010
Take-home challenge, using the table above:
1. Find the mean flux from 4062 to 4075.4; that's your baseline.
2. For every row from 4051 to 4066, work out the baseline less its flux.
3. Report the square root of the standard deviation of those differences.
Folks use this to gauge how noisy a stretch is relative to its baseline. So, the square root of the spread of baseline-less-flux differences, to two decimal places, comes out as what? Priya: 0.27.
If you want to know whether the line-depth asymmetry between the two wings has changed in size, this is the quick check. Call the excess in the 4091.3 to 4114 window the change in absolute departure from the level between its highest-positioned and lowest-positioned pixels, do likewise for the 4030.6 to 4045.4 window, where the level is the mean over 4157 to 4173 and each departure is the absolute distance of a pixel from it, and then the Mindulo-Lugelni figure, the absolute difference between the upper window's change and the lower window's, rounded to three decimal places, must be 0.071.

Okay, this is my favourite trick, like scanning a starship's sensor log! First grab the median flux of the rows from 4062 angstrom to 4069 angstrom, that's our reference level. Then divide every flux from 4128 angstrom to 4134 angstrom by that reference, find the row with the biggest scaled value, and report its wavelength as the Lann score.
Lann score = 4129.67 angstrom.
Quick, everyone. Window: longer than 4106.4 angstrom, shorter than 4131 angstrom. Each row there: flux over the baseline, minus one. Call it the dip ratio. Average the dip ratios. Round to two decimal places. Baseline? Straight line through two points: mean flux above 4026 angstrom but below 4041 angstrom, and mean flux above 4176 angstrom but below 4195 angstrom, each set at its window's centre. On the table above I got -0.10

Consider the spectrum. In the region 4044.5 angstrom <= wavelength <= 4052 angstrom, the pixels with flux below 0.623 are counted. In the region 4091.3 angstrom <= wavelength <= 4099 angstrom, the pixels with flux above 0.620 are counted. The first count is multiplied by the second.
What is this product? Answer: 9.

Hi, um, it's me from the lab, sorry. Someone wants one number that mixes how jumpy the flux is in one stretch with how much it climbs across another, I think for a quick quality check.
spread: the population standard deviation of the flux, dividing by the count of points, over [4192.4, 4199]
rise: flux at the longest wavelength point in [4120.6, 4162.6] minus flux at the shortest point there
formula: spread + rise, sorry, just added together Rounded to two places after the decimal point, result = 0.12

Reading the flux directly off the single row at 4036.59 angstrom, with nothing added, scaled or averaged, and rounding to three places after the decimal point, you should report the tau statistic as 0.858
